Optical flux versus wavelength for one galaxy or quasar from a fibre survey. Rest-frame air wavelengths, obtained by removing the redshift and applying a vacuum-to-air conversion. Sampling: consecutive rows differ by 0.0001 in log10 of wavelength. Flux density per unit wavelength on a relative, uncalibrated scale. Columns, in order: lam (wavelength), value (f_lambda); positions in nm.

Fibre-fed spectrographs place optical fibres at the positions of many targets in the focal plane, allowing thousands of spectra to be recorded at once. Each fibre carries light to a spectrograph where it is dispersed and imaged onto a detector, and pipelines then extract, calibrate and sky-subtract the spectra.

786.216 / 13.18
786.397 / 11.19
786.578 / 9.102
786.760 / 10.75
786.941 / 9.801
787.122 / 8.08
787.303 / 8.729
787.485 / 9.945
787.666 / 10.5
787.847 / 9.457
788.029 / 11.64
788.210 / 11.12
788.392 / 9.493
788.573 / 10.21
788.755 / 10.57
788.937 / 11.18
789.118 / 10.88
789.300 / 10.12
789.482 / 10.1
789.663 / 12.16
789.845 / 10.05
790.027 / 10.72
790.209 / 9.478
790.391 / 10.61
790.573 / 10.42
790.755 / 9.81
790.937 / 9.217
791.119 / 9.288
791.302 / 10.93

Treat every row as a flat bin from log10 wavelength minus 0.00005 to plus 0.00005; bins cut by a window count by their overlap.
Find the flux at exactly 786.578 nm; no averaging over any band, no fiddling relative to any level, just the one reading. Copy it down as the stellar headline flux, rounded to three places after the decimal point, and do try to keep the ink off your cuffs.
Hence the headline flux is 9.102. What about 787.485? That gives 9.945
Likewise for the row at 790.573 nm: 10.420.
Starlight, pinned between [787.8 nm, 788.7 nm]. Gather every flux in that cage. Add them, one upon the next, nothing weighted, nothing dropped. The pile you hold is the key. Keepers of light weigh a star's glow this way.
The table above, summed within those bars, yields 51.9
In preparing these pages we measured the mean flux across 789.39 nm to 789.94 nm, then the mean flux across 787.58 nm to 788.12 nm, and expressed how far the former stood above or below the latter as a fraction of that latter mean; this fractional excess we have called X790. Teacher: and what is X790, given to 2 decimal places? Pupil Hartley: 0.02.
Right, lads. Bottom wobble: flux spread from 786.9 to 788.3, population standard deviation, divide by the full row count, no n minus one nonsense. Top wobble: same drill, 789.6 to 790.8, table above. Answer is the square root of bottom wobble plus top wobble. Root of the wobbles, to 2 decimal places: 1.38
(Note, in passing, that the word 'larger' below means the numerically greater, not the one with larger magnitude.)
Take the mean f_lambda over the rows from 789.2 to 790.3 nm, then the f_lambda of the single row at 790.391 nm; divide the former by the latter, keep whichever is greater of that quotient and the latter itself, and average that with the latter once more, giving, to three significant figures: 10.6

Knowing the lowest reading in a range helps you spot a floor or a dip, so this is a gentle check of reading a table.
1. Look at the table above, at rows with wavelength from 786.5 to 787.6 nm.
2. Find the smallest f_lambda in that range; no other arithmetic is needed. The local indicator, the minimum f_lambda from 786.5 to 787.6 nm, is 8.08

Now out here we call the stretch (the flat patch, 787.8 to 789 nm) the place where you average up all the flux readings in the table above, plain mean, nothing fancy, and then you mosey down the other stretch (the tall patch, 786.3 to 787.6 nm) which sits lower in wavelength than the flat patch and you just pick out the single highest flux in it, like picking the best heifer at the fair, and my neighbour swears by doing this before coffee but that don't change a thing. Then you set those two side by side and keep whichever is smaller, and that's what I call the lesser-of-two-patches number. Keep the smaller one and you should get 10.5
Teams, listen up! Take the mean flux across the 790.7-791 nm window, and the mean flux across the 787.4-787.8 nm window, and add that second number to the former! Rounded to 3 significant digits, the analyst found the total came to 19.7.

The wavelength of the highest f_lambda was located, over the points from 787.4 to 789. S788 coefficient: 788.029 nm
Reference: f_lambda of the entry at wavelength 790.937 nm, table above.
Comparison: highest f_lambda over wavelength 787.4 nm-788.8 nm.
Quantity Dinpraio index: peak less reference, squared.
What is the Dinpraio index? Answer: 5.9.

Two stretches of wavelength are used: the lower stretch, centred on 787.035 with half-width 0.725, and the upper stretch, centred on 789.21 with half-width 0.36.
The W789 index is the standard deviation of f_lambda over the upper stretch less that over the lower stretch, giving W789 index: -0.52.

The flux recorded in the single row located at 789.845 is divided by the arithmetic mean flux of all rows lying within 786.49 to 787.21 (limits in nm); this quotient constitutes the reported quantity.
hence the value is 1.07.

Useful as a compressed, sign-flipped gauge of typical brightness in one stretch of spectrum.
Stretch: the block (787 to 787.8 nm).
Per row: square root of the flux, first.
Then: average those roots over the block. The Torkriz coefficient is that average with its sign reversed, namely -3.05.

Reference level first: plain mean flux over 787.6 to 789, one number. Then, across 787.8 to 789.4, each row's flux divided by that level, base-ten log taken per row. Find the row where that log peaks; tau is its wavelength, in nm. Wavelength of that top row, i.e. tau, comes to 788.029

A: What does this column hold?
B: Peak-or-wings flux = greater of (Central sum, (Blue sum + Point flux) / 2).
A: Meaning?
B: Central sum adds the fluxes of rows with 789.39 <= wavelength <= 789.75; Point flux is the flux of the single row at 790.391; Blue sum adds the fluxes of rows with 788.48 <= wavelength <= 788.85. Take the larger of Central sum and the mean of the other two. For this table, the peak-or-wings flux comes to 22.3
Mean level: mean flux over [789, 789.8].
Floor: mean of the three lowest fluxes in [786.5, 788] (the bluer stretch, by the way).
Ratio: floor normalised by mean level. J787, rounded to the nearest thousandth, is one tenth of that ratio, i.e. 0.080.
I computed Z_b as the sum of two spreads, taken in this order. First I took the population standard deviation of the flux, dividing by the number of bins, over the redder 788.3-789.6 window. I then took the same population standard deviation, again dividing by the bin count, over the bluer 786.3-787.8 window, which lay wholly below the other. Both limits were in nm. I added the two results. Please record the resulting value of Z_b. 1.51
